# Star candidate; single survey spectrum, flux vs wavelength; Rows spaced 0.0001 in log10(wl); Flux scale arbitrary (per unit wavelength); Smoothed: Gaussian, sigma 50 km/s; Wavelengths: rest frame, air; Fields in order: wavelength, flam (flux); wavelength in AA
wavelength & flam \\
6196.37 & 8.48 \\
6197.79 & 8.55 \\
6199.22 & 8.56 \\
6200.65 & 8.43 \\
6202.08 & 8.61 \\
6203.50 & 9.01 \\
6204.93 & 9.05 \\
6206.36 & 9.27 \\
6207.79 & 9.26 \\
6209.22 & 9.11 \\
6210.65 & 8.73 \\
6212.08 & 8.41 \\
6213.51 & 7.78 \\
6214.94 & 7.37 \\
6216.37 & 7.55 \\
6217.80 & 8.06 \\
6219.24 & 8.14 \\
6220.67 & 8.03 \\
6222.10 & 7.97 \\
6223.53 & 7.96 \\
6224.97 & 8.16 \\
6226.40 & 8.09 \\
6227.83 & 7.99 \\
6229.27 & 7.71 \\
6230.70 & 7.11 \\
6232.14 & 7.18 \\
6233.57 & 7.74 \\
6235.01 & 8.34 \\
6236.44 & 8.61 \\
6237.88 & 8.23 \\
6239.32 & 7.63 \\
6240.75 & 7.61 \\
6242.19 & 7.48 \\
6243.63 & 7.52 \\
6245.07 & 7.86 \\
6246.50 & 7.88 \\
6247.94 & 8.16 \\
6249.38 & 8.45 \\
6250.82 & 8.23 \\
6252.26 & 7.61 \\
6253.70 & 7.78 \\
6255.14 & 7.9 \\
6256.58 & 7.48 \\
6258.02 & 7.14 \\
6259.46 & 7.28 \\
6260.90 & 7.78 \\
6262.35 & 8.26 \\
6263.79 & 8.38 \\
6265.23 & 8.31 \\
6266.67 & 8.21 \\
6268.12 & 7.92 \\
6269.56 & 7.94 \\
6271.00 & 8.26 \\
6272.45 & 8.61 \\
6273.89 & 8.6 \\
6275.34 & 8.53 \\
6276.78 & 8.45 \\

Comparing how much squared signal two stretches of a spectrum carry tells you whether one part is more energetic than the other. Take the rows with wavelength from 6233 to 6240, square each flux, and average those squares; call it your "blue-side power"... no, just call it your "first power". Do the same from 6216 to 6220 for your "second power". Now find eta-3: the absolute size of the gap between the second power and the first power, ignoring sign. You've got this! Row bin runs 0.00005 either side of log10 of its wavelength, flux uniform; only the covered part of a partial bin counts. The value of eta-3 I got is 3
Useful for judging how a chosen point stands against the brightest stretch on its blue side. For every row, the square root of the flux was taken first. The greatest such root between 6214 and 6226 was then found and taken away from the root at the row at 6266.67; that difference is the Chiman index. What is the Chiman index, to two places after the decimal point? 0.01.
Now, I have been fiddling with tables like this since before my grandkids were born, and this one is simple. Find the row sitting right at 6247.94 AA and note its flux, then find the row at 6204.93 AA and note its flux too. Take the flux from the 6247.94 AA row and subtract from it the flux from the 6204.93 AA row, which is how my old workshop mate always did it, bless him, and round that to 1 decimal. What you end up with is -0.9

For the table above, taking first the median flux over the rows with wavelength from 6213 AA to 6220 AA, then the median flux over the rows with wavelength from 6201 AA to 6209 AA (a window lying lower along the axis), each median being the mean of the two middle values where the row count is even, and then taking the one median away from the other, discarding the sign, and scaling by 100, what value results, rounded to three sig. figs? 127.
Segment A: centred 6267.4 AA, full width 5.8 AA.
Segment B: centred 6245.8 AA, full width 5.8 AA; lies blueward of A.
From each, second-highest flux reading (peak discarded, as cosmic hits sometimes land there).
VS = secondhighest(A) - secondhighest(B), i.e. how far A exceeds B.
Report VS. 0.33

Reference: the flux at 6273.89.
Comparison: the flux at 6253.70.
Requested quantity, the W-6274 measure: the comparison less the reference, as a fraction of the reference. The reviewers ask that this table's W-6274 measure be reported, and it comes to -0.10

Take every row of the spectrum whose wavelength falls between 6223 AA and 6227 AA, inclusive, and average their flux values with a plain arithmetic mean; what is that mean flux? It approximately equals 8.07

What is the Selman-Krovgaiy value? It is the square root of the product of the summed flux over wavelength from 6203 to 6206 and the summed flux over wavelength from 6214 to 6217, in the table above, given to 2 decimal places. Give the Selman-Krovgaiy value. 16.42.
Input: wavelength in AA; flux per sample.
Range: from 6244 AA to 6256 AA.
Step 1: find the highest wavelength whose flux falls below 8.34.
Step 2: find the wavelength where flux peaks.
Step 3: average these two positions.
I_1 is 6252.3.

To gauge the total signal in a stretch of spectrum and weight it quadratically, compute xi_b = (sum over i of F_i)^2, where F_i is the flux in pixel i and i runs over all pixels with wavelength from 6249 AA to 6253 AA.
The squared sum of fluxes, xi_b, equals 590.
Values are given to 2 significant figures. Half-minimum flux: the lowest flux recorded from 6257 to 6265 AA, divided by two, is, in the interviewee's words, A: 3.6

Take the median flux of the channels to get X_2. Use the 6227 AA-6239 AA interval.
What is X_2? 7.9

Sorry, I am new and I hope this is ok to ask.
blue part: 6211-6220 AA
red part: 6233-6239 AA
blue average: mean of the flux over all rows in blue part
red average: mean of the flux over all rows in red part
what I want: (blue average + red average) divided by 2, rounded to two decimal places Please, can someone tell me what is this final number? 8.06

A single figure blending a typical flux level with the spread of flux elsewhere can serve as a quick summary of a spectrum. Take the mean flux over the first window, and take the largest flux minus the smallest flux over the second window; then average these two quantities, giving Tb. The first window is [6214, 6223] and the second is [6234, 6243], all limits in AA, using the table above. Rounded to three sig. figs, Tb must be 4.49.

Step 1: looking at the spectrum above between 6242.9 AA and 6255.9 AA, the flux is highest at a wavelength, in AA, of 6249.38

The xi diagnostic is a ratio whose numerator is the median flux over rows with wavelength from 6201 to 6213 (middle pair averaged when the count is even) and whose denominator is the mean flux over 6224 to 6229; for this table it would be 1.12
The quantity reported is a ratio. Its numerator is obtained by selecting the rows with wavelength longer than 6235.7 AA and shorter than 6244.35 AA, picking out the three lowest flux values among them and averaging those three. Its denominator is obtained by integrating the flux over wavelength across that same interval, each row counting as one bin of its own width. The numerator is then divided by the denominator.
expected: 0.111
